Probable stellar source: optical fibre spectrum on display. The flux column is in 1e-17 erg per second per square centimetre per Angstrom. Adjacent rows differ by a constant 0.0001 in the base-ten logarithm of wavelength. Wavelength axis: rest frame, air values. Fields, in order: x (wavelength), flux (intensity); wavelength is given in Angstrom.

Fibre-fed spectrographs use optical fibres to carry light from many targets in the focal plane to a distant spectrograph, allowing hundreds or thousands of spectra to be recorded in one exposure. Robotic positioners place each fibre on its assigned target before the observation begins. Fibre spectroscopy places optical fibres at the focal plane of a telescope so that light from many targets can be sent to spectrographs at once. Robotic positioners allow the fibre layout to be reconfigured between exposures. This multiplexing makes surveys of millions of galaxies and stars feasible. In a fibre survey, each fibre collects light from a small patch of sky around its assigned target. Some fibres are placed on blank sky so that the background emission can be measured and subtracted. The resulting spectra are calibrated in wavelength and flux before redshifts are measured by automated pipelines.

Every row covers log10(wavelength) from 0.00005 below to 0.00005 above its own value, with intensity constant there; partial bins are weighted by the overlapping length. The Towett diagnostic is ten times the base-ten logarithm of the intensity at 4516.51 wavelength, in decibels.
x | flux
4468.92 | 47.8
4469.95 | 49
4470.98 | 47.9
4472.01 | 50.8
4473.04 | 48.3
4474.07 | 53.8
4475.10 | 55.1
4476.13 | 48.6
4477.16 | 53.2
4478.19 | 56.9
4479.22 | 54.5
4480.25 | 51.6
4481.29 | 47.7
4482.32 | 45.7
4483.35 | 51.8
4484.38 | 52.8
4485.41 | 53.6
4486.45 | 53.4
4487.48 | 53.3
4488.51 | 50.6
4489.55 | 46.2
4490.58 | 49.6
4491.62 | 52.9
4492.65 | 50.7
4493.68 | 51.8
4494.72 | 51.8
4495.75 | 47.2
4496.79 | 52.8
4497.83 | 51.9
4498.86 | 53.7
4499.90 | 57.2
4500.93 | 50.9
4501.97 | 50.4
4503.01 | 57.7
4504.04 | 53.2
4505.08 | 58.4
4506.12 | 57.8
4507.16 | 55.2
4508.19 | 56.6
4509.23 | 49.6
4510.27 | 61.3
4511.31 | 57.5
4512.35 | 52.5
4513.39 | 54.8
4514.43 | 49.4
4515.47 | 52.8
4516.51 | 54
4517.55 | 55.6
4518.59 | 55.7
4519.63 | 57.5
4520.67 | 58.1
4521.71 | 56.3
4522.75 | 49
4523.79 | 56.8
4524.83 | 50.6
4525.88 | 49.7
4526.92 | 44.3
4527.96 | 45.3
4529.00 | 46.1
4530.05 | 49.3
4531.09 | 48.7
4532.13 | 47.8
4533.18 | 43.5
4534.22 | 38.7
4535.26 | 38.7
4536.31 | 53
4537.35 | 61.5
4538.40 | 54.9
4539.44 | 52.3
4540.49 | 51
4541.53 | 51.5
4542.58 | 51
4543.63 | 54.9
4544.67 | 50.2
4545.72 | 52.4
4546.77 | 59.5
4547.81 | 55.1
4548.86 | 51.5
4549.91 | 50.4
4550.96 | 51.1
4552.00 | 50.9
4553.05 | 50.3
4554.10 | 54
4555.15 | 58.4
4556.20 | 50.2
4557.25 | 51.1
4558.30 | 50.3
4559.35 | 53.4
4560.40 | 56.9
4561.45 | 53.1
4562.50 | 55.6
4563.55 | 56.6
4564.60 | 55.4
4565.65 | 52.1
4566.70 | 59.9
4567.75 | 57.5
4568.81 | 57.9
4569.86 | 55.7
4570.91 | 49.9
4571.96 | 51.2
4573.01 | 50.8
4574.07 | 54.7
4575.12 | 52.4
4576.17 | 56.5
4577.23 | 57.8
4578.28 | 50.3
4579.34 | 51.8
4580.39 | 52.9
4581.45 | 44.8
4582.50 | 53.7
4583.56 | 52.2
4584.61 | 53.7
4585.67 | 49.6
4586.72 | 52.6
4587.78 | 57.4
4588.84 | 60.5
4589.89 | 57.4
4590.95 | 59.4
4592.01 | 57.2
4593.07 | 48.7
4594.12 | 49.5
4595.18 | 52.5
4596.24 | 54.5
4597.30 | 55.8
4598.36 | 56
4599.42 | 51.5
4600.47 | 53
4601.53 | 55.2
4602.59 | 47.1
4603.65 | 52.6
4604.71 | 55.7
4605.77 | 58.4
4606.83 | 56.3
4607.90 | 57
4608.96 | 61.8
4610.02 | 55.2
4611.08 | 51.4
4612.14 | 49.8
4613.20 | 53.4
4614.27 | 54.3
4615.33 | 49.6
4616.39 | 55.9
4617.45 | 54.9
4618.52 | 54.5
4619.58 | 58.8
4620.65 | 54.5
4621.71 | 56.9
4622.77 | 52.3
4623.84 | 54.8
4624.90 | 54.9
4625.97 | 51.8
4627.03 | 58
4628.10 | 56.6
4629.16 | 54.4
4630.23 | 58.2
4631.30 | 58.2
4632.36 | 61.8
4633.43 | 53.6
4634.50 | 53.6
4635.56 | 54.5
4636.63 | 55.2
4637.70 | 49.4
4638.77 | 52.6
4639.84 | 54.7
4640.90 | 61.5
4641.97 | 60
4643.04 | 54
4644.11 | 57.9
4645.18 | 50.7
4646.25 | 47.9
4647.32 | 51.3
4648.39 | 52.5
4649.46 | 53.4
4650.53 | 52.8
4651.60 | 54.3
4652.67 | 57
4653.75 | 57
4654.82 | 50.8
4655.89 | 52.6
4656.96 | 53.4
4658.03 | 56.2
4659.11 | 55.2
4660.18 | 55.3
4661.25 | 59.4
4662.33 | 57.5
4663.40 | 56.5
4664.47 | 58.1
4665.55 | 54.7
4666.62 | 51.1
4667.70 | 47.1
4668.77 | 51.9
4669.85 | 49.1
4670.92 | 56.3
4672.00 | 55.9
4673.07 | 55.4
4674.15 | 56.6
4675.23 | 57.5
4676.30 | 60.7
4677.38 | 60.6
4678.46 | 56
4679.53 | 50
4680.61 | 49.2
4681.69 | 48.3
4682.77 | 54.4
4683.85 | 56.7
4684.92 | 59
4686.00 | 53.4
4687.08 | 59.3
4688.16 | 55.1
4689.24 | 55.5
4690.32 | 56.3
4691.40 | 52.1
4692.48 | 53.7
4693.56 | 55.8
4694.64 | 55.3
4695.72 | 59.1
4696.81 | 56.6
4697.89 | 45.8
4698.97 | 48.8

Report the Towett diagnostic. 17.32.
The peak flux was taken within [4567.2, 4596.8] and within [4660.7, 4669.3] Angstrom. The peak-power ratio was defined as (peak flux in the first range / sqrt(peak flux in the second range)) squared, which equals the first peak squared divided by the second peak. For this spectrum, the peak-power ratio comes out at 61.6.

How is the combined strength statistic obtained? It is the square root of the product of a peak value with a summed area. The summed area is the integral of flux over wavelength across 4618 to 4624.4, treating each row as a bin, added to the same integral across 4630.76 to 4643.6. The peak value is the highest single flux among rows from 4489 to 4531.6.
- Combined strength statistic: 256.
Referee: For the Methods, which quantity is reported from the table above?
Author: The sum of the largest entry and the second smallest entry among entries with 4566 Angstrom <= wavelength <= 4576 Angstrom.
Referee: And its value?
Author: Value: 111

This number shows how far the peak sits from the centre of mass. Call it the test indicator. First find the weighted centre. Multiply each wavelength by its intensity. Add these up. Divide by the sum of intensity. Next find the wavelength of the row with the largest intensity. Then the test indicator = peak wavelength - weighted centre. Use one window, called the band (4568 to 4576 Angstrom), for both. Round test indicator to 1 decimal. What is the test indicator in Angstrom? -3.1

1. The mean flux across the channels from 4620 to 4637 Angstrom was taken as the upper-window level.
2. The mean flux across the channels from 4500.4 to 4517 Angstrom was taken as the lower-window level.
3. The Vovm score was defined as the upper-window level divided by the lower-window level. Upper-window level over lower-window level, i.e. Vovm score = 1.02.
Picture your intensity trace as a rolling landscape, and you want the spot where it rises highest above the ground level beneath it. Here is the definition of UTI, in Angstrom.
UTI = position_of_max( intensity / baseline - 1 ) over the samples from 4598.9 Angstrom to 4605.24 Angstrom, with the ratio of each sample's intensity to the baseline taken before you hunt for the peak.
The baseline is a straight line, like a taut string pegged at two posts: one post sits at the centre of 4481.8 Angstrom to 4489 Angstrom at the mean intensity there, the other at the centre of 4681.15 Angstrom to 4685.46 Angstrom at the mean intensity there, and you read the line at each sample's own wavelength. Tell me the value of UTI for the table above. 4604.71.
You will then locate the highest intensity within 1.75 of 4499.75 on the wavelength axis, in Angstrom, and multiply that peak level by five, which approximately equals 286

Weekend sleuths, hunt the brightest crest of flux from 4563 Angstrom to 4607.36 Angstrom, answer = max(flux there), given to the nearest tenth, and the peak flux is 60.5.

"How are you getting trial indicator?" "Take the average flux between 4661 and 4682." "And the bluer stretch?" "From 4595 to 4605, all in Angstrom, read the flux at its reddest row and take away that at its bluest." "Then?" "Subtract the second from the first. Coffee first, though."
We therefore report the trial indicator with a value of 51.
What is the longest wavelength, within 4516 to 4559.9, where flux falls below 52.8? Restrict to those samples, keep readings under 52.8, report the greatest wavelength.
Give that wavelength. 4558.30 Angstrom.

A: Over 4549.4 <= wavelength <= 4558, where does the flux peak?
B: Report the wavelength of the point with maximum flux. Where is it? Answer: 4555.15 Angstrom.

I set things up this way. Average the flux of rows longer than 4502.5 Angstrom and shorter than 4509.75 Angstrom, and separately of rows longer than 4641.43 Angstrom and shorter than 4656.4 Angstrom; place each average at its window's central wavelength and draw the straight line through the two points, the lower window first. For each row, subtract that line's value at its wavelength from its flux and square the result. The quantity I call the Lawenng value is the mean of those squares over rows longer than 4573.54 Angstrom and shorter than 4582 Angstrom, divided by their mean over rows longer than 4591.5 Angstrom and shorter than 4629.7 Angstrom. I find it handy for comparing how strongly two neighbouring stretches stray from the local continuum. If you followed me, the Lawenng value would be 1.9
